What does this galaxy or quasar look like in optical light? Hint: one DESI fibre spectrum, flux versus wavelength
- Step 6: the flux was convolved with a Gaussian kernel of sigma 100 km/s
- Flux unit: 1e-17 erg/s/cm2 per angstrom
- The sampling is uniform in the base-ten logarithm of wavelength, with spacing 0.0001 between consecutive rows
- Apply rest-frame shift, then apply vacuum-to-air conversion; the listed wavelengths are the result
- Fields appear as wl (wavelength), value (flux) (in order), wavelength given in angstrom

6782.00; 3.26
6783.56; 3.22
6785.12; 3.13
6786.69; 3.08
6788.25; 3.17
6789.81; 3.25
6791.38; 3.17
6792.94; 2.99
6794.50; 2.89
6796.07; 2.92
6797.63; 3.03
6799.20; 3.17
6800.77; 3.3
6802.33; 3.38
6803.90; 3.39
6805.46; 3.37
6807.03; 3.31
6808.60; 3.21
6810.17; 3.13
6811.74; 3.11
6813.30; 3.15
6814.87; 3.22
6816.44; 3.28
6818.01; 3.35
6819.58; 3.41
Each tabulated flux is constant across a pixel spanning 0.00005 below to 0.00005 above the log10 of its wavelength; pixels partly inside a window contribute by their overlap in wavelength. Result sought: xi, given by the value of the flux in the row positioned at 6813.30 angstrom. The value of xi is 3.15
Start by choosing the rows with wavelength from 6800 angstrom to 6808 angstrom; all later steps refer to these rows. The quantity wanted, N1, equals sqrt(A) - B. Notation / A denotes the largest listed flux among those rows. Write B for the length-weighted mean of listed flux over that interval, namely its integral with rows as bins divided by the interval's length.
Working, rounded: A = 3.39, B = 3.35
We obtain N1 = -1.51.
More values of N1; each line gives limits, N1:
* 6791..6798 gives -1.21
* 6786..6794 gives -1.32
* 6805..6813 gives -1.38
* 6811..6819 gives -1.40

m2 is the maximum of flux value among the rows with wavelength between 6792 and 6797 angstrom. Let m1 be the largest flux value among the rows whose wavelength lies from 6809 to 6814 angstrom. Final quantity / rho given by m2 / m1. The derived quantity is 0.95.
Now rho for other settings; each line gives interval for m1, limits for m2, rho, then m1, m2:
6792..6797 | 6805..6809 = 1.13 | 2.99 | 3.37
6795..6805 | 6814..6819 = 0.99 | 3.39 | 3.35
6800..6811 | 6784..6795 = 0.96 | 3.39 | 3.25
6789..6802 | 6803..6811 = 1.03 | 3.3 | 3.39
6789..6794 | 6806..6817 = 1.02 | 3.25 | 3.31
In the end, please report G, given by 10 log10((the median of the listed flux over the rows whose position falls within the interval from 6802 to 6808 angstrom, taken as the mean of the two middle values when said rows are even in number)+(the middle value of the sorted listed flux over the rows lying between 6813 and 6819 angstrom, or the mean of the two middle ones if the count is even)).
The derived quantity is 8.21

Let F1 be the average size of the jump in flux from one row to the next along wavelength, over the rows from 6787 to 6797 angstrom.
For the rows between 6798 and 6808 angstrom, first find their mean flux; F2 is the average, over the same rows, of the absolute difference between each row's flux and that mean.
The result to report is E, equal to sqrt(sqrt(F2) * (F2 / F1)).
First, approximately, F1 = 0.094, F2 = 0.060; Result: 0.4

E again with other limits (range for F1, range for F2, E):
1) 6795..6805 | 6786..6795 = 0.6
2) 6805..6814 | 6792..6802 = 0.8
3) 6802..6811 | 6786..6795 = 0.8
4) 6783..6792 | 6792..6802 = 0.7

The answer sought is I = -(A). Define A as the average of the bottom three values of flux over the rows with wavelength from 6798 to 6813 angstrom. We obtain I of -3.137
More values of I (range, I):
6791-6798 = -2.933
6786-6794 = -3.080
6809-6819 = -3.130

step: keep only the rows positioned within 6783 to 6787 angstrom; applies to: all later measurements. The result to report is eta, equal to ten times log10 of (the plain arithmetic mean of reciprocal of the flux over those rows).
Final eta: -4.97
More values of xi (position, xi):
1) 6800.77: 3.3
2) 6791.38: 3.17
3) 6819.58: 3.41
